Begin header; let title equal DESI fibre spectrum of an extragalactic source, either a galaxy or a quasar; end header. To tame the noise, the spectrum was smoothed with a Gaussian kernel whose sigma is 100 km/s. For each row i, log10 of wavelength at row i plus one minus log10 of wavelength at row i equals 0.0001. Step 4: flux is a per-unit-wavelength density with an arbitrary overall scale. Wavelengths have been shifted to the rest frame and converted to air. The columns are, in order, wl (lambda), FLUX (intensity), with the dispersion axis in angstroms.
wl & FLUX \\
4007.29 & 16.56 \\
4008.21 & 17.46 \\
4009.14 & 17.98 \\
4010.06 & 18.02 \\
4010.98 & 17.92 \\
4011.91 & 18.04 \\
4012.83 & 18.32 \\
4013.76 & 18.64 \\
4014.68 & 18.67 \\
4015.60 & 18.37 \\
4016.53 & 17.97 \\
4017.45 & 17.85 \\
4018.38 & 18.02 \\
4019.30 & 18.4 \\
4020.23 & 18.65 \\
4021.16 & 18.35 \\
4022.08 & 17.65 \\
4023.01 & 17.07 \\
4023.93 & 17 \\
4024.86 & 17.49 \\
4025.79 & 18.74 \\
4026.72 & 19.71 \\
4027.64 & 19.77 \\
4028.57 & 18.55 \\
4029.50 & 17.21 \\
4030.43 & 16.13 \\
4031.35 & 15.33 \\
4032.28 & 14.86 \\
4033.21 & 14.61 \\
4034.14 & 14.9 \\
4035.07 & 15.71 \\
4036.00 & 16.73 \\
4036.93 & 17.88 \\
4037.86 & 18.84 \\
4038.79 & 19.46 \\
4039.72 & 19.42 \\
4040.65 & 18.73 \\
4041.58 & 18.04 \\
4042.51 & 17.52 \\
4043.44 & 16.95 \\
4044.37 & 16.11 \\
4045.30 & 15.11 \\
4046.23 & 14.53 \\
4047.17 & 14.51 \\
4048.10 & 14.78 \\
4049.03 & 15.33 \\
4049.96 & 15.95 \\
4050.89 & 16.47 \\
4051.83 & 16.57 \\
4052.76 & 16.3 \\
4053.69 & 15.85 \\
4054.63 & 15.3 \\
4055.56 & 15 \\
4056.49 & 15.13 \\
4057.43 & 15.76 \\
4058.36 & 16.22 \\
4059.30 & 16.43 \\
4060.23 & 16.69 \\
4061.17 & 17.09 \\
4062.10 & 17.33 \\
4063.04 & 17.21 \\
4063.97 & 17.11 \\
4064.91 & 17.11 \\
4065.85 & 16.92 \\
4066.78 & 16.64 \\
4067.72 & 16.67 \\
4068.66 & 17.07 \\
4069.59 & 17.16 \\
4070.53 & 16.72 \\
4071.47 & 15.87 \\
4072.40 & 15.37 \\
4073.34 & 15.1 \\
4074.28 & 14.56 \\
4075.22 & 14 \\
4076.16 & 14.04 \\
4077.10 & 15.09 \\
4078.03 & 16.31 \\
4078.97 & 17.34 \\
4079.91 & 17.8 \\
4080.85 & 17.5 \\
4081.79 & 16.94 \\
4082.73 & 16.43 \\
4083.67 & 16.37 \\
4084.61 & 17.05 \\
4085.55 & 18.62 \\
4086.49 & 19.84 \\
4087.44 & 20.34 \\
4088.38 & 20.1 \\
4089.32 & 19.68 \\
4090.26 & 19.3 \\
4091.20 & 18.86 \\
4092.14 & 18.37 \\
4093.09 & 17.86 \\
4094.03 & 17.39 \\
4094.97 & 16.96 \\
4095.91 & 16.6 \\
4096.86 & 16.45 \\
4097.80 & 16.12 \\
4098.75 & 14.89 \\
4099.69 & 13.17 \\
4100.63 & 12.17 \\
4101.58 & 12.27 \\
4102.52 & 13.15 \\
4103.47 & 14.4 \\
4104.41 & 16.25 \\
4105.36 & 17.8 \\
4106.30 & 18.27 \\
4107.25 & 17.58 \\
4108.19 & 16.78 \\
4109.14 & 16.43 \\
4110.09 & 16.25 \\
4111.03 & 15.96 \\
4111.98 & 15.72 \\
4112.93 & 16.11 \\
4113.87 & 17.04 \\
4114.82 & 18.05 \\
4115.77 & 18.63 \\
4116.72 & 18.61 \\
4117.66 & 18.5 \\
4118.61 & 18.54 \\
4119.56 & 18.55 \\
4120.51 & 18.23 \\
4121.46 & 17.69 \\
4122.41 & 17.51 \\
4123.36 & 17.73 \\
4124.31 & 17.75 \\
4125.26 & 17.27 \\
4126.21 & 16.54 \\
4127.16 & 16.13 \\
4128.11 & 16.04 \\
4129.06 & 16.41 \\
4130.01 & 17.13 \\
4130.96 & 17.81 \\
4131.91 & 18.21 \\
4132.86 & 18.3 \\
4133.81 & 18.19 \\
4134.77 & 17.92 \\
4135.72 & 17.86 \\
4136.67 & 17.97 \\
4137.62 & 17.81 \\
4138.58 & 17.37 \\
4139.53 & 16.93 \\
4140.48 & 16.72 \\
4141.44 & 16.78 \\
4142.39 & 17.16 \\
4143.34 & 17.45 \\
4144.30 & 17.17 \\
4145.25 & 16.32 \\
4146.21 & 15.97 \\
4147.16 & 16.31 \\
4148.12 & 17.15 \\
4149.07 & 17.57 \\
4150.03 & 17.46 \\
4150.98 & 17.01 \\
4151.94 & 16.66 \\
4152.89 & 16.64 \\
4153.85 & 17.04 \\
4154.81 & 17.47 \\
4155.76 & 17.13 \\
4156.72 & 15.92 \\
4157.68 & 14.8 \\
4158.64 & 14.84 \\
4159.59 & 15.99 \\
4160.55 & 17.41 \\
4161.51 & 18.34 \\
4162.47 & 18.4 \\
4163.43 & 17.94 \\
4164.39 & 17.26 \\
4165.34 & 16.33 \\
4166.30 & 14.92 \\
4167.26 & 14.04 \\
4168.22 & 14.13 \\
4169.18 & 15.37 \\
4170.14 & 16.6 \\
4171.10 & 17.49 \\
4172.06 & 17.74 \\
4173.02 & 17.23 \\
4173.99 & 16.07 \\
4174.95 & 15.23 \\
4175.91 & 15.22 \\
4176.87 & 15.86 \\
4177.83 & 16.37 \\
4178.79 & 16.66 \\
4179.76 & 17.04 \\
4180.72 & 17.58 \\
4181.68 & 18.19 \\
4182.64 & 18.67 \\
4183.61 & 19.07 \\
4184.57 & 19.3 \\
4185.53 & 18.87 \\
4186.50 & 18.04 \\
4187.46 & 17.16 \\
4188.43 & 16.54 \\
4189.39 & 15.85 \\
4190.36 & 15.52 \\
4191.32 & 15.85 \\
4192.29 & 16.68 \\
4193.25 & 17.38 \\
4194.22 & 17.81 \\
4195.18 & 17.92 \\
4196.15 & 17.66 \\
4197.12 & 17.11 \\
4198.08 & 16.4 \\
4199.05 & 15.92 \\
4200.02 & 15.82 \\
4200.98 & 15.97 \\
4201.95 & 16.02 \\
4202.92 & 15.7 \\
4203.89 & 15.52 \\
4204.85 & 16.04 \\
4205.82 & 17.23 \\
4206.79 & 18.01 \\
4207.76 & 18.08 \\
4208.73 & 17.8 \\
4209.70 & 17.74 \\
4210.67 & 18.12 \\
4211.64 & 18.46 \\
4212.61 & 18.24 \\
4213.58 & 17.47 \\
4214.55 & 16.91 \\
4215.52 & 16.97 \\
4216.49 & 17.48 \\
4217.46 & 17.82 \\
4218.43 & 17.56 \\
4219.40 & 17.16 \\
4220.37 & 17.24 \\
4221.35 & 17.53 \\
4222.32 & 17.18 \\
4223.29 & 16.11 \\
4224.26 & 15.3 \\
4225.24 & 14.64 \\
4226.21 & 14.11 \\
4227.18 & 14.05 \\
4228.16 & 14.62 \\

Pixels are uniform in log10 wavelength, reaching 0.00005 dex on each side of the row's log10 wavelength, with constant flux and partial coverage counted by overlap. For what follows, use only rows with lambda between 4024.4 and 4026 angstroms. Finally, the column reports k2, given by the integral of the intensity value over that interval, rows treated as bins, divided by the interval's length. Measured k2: 18.0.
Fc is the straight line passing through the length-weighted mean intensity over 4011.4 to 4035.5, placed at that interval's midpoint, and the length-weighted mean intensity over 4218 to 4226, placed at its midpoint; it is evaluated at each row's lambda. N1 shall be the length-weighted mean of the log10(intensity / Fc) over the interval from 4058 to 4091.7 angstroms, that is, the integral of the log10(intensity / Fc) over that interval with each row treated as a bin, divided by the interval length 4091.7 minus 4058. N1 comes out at -0.008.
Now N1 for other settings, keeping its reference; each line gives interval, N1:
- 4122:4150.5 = 0.007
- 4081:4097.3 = 0.020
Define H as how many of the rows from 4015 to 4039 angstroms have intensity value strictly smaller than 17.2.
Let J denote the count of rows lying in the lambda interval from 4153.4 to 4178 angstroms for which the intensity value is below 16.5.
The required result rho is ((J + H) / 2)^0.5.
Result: 3.4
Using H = 9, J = 14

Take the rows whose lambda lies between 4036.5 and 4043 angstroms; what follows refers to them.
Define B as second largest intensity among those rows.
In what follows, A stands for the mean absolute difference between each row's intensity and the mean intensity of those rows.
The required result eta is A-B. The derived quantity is -18.8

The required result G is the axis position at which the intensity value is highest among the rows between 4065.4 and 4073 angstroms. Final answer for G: 4069.59 angstroms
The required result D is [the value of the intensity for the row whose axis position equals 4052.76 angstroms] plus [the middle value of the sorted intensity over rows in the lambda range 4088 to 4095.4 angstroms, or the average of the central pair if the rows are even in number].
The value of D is 34.9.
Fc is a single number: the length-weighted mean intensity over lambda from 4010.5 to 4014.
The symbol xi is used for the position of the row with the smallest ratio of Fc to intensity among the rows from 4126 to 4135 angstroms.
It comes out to 4132.86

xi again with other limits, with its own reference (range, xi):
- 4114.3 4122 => 4115.77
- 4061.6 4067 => 4062.10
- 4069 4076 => 4069.59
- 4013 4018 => 4014.68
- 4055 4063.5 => 4062.10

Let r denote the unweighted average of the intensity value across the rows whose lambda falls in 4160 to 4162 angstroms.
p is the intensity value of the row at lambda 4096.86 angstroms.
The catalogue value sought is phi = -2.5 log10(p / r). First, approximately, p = 16.45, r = 17.9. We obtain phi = 0.09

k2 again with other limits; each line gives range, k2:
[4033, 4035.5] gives 15.1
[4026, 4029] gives 19.3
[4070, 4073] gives 16.0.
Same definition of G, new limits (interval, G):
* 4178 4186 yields 4184.57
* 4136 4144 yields 4136.67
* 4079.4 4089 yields 4087.44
